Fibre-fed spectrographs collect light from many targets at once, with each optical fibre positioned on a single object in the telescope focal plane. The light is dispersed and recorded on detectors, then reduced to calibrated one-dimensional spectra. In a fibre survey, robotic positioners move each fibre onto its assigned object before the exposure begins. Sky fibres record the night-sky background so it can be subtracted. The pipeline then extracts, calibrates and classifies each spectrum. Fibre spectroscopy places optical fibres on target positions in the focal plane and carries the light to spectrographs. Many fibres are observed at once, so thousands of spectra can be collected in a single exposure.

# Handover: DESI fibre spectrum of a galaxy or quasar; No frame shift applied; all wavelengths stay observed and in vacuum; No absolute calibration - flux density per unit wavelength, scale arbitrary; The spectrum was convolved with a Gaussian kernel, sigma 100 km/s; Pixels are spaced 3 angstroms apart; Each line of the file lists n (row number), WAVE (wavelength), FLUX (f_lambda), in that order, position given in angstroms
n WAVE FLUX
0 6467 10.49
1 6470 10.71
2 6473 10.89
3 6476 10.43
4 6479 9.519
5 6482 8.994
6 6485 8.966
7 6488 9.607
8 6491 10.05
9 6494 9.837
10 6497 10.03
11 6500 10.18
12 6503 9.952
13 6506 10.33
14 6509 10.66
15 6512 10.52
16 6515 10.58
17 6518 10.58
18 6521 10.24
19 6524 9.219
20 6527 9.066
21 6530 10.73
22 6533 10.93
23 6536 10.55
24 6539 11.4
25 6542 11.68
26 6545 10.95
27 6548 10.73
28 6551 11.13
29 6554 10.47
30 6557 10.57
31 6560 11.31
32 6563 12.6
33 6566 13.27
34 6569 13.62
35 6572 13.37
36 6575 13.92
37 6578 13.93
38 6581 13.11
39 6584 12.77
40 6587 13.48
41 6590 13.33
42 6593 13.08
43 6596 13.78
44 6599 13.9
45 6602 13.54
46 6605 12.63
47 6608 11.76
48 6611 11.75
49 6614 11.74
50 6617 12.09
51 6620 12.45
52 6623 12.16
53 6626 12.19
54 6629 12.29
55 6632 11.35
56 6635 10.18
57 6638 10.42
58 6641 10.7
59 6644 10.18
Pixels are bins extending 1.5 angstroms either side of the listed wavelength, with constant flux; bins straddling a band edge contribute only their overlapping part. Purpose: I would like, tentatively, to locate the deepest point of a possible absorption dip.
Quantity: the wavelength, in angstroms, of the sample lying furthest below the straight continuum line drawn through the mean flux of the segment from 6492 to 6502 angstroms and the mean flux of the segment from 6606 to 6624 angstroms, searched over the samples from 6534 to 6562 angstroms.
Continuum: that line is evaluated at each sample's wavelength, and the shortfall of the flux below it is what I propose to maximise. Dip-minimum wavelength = 6554 angstroms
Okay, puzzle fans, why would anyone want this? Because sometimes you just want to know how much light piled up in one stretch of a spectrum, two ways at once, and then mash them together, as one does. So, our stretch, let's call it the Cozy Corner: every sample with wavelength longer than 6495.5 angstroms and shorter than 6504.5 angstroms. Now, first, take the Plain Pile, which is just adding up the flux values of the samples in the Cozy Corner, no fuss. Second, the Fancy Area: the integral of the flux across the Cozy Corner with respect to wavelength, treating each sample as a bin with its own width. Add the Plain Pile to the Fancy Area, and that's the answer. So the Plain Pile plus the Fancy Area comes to 121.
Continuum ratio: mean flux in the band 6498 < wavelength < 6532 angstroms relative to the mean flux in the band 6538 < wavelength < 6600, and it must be 0.82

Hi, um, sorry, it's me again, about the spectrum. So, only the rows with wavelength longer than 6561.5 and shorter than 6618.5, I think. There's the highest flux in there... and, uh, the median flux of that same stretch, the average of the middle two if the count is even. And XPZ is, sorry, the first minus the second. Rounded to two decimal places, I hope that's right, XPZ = 0.66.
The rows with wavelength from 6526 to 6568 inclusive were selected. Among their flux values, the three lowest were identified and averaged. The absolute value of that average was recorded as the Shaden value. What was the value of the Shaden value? 10.0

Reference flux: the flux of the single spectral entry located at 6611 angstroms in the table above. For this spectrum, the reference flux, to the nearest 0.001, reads 11.750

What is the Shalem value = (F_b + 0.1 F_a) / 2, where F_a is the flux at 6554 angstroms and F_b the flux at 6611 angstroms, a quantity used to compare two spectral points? 6.4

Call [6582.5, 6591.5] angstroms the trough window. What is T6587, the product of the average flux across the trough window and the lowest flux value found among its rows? 168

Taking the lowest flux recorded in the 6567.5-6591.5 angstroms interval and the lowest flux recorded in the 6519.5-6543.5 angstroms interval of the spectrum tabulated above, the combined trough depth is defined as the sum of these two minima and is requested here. 21.8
